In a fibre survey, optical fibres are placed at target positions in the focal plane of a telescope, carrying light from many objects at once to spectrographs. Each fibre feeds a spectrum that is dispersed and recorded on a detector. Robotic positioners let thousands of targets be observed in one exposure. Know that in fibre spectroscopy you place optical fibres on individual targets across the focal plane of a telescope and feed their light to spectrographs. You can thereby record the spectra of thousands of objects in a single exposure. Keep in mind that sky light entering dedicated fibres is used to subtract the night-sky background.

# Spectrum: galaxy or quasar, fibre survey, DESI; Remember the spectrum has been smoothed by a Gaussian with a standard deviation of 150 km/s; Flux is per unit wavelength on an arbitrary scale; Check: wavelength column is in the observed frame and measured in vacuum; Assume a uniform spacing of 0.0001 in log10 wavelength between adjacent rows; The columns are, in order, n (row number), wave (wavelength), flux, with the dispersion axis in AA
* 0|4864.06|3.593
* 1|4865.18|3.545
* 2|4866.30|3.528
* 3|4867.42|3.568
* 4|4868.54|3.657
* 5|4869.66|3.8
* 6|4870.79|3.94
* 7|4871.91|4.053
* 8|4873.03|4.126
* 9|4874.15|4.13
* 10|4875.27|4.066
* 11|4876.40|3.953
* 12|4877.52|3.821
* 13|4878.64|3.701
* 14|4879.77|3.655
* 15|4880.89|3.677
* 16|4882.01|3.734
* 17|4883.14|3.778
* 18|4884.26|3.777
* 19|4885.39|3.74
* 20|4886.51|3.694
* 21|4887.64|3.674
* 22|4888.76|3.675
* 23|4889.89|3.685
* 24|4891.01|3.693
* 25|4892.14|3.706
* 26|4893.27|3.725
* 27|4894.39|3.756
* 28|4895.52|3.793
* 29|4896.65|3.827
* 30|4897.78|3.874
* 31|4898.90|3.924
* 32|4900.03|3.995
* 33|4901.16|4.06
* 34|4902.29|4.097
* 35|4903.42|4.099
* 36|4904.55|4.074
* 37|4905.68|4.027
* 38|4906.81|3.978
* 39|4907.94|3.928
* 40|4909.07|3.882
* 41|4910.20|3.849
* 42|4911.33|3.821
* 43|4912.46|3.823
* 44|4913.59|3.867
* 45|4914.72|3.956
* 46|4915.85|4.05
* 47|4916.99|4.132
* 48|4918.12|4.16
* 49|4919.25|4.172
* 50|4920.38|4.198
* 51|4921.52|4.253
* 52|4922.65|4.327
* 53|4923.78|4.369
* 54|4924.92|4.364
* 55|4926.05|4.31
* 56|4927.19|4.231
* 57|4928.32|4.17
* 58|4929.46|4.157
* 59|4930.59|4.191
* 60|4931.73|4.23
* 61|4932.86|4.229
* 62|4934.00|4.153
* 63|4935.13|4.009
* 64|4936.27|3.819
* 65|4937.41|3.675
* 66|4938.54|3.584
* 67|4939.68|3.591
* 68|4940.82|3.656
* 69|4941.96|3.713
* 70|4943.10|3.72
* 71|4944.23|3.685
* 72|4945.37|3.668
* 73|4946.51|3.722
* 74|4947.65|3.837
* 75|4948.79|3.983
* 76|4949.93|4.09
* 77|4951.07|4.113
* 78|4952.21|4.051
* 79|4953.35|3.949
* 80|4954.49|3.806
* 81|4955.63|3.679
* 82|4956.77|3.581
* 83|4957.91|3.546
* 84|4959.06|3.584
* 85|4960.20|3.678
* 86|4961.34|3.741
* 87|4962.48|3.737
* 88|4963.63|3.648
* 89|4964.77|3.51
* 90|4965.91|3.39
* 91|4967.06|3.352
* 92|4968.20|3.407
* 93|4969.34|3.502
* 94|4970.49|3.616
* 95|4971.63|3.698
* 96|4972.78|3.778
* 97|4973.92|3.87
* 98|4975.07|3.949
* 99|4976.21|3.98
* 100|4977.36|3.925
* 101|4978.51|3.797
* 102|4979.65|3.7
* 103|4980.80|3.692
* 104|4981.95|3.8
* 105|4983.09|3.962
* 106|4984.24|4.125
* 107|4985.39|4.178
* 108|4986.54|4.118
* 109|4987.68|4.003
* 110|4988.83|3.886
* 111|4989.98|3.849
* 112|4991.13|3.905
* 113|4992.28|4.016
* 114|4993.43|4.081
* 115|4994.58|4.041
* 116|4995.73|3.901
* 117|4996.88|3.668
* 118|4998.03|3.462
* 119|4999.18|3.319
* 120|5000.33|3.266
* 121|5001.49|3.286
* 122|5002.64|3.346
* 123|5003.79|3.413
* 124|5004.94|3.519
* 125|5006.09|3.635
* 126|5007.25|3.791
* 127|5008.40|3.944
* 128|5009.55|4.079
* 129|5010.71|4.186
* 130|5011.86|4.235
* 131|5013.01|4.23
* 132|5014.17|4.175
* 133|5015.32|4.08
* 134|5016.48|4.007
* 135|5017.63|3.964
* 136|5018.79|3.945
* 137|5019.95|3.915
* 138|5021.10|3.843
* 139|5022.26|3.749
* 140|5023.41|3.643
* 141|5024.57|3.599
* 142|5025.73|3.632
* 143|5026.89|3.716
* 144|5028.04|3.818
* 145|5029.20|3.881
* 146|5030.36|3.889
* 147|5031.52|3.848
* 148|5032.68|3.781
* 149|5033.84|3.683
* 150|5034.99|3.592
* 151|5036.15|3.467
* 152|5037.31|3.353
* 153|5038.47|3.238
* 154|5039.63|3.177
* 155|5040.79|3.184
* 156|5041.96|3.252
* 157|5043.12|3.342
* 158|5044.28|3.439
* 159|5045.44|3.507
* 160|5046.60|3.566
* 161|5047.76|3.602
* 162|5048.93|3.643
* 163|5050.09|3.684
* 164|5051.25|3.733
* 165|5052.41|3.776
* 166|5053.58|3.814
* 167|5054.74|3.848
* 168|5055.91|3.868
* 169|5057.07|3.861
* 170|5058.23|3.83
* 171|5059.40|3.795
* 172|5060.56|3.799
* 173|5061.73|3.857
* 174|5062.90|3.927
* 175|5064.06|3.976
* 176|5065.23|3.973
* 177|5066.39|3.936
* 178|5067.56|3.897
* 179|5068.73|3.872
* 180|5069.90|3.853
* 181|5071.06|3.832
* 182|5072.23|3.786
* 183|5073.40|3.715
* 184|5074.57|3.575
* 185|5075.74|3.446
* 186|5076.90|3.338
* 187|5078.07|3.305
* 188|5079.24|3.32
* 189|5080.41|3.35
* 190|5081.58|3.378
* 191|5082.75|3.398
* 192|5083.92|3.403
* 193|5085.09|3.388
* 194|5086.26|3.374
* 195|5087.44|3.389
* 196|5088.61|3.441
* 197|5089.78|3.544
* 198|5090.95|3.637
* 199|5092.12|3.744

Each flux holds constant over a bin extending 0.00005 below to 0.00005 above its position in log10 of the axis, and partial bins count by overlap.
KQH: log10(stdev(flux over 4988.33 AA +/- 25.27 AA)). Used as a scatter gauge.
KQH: -0.55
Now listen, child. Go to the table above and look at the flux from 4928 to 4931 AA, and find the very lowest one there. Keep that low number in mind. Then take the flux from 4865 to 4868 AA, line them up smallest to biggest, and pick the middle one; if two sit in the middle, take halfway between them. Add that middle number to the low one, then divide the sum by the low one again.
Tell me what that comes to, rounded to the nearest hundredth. 1.85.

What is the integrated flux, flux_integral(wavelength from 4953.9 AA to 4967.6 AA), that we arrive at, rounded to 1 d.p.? 49.4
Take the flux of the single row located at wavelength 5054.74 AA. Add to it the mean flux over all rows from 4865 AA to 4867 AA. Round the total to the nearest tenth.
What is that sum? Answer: 7.4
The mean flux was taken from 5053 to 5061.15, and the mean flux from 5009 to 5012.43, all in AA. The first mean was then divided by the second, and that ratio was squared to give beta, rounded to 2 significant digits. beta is 0.85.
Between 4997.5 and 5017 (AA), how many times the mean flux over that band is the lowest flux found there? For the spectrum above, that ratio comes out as 0.868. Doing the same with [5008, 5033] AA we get 0.919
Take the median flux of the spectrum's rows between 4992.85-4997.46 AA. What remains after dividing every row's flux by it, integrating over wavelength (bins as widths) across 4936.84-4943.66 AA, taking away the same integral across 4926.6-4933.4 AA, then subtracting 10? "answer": -10.9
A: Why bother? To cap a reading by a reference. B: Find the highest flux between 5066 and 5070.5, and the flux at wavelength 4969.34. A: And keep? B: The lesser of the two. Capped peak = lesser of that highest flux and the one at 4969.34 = 3.5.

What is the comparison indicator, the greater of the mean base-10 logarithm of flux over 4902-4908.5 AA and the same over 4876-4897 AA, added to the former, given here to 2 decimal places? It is 1.21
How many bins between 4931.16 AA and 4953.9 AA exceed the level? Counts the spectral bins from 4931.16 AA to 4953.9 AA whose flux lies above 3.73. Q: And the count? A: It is 11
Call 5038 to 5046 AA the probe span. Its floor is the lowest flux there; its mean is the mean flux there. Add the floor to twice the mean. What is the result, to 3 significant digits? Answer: 9.79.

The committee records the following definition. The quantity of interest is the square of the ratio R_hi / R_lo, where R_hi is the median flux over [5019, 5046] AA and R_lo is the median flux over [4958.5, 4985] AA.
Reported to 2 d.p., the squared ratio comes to 0.96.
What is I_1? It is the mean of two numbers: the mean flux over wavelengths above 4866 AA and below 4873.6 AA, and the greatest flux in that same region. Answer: 4.0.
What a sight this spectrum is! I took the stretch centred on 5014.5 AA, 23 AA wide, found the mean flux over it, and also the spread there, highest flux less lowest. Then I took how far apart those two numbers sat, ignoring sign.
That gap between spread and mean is 3.06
